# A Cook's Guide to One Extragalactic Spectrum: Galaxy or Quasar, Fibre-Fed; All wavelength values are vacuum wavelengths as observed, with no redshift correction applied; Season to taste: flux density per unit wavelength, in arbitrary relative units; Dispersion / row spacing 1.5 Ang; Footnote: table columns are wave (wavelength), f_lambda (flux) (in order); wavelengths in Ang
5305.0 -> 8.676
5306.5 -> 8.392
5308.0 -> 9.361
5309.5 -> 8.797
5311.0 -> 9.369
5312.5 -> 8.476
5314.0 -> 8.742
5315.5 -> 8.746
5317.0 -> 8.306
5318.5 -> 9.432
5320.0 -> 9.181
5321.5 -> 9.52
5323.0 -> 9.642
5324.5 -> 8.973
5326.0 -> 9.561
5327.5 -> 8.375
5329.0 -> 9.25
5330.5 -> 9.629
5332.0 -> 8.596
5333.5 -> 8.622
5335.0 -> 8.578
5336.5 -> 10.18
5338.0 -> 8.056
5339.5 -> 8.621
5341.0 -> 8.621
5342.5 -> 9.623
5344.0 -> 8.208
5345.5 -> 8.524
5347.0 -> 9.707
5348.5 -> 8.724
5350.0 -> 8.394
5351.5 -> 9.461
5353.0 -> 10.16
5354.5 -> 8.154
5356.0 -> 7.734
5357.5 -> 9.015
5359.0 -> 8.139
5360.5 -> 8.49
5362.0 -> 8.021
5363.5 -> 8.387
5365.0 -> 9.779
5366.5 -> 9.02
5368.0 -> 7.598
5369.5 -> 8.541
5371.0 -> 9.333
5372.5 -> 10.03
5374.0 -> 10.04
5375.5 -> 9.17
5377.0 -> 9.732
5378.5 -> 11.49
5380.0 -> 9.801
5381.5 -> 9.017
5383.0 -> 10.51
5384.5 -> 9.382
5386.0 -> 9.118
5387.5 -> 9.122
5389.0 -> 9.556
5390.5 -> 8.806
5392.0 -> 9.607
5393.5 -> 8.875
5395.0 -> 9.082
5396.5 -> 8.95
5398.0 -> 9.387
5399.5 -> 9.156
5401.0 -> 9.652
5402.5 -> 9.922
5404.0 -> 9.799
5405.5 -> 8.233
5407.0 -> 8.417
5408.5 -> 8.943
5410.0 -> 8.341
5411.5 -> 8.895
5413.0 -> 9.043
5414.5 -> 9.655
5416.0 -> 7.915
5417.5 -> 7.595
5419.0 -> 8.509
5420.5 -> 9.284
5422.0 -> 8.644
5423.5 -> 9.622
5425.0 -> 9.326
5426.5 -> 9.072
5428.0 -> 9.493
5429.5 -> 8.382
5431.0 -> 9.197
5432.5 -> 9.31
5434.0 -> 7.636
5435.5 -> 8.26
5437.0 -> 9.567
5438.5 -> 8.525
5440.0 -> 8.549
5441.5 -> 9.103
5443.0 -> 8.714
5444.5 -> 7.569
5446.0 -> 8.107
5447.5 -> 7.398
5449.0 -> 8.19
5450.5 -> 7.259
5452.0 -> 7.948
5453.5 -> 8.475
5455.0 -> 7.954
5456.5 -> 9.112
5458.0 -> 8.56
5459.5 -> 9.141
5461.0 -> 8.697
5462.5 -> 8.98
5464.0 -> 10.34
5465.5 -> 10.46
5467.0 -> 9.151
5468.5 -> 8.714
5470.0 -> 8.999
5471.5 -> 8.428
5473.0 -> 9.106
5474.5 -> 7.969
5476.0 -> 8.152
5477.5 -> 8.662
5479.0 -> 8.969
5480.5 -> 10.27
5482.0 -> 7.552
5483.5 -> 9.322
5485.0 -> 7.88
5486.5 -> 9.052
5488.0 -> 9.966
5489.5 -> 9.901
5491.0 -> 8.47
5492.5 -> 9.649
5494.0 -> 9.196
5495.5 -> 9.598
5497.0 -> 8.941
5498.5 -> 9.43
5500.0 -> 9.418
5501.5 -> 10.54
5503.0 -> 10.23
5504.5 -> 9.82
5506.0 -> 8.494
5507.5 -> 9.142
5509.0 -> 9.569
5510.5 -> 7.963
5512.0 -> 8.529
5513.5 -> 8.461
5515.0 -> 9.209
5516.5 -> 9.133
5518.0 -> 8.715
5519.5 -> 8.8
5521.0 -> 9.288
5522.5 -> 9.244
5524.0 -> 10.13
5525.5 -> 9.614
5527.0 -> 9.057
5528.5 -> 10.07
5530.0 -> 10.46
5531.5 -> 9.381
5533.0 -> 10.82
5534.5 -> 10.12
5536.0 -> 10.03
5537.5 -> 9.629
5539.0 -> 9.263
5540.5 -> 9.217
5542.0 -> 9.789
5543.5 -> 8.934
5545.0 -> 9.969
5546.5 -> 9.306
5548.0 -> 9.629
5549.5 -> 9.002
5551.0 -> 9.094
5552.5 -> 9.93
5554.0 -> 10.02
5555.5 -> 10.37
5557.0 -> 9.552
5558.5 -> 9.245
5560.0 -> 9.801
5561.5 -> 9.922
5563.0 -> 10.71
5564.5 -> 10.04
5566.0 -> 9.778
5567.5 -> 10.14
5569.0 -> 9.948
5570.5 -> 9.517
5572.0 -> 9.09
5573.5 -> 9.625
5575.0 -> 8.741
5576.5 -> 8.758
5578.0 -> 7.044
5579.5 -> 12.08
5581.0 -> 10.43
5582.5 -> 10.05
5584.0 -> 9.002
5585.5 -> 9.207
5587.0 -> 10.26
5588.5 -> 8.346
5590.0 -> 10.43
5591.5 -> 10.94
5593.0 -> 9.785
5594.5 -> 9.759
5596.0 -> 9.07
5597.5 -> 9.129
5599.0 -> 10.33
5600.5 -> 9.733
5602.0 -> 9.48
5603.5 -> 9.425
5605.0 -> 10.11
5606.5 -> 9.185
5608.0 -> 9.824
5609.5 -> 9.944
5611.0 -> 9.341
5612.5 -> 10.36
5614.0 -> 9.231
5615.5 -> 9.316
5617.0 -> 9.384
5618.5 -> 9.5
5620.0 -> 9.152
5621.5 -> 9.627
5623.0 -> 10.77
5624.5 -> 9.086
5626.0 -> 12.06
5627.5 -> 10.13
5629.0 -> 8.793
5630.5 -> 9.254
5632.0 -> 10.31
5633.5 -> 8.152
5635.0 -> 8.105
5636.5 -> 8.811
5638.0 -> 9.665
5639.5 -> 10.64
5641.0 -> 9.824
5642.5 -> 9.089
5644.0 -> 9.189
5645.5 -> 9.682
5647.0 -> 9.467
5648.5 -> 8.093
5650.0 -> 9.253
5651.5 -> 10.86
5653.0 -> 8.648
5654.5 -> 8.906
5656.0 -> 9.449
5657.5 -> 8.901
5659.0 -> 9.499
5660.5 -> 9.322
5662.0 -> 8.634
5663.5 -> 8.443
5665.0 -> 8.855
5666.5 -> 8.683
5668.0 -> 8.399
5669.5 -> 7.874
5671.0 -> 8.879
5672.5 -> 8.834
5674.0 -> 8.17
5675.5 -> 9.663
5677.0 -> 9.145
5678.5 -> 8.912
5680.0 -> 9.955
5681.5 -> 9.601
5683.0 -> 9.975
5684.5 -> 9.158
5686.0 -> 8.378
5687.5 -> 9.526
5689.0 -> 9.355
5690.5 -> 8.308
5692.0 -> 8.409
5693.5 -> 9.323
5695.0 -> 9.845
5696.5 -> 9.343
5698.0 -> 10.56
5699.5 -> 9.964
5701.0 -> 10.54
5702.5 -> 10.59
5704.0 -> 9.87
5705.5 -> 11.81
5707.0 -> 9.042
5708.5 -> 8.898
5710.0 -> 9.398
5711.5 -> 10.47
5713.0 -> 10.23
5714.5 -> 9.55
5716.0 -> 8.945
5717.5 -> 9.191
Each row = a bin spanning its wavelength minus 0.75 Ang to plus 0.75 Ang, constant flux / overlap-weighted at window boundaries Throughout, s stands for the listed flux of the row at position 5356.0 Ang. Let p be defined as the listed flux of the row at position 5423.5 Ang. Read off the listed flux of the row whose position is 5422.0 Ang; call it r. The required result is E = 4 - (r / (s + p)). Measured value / 3.502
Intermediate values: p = 9.622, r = 8.644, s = 7.734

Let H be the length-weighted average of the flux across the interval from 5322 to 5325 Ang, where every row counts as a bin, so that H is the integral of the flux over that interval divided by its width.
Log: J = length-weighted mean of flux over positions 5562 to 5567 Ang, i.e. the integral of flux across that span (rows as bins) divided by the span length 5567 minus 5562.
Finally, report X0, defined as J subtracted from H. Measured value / -0.8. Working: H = 9.4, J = 10.2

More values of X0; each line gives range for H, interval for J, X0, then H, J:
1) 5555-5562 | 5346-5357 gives 0.9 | 9.8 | 8.9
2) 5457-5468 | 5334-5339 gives 0.4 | 9.3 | 8.9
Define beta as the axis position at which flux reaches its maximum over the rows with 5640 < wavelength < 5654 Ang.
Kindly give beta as 5651.5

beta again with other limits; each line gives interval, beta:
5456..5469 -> 5465.5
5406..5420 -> 5414.5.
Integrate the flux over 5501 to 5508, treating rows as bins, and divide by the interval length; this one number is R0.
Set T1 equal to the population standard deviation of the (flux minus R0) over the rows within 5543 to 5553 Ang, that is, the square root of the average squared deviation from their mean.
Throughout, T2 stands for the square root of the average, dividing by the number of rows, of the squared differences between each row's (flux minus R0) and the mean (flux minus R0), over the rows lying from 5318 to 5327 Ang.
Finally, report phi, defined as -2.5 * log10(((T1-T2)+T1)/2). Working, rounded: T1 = 0.40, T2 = 0.23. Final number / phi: 1.4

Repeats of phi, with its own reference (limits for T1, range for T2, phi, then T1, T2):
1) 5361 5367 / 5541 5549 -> 0.8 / 0.67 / 0.37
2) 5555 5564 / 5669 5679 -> 1.7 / 0.49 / 0.55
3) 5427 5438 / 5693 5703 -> 0.9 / 0.69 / 0.52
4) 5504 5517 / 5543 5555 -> 1.1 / 0.56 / 0.43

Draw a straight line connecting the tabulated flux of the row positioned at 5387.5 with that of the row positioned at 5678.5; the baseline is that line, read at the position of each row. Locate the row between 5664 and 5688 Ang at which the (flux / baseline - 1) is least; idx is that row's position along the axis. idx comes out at 5669.5 Ang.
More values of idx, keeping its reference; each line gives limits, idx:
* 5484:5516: 5485.0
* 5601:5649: 5648.5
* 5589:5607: 5596.0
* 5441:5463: 5450.5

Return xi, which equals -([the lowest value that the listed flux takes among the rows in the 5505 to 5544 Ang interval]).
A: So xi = -8.0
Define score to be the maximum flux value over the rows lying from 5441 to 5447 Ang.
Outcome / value 9.103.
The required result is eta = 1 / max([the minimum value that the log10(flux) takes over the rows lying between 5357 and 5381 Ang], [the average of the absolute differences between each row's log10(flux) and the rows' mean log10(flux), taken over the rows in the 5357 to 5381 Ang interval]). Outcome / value 1.14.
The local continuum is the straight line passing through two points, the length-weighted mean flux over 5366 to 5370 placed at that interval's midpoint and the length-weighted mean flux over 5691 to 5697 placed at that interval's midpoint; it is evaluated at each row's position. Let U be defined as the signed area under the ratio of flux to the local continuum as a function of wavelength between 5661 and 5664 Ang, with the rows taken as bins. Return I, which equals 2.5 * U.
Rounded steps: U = 2.84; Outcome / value 7.09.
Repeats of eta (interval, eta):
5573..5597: 1.18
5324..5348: 1.10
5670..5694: 1.10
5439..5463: 1.16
